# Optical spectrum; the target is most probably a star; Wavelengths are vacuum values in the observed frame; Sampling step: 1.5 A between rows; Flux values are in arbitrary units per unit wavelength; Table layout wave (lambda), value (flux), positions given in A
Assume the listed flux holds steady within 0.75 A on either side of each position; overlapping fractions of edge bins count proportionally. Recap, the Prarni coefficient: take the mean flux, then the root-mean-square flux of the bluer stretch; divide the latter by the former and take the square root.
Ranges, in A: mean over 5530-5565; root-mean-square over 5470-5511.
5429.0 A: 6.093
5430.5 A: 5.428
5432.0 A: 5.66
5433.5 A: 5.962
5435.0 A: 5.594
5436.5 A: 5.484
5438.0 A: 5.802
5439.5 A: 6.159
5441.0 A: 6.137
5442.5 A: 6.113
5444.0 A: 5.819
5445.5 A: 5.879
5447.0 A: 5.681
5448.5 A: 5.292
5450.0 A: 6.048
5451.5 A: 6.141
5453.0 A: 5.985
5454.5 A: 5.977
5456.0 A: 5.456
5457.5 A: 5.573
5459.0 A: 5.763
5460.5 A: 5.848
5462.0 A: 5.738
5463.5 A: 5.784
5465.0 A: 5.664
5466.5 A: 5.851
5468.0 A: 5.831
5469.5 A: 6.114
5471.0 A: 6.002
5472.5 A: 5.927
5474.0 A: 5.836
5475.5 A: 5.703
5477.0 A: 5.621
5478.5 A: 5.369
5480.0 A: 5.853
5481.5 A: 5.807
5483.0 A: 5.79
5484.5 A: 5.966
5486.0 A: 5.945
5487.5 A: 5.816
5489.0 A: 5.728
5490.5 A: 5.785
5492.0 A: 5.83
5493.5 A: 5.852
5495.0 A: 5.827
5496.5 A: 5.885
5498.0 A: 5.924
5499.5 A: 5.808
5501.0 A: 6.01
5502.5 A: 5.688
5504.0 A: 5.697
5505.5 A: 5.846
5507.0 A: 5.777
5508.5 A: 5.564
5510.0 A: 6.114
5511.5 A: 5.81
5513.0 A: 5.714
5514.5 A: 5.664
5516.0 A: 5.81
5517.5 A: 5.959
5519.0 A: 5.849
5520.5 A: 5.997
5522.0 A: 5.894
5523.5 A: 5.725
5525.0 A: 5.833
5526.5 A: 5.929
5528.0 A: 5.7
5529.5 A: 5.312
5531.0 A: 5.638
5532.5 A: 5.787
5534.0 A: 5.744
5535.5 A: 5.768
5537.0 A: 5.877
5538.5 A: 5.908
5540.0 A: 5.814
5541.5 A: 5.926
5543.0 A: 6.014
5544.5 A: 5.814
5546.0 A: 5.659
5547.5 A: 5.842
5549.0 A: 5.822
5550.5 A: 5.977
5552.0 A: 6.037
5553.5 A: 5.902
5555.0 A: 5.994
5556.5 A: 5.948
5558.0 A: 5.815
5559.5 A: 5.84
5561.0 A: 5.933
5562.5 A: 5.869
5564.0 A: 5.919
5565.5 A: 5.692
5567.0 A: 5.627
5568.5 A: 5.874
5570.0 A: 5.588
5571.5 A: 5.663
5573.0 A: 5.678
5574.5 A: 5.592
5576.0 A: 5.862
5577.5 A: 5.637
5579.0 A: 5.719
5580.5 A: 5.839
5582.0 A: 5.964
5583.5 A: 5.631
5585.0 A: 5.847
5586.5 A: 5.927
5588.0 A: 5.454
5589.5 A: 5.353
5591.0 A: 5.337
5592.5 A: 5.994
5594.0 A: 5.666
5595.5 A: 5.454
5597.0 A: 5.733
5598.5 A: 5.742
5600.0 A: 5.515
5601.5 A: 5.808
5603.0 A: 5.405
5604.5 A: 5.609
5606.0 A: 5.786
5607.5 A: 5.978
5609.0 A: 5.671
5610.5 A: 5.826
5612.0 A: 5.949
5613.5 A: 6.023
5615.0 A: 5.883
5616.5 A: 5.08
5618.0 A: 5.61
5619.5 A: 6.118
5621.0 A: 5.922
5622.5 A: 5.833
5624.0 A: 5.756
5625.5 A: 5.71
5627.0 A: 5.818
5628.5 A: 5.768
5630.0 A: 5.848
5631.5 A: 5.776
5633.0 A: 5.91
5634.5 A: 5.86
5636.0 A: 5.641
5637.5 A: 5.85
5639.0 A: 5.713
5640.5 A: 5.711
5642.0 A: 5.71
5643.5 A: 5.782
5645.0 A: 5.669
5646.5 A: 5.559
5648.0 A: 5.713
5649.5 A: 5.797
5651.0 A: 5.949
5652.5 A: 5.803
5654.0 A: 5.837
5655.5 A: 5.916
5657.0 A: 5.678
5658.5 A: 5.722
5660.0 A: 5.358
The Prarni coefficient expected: 1.00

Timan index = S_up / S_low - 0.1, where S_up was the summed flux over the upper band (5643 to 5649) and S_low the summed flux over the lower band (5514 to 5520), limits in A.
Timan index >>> 0.876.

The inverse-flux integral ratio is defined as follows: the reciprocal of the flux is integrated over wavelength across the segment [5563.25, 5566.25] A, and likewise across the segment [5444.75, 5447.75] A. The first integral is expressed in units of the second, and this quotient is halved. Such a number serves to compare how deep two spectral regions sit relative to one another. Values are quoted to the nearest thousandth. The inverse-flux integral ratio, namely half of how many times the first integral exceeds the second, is 0.498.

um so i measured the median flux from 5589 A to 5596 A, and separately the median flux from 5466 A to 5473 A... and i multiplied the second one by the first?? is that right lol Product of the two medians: 32.3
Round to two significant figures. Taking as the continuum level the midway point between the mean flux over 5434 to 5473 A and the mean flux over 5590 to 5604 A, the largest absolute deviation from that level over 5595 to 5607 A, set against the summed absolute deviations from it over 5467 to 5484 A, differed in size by 1.5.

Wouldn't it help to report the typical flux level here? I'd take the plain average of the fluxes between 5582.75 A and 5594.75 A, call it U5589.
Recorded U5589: 5.65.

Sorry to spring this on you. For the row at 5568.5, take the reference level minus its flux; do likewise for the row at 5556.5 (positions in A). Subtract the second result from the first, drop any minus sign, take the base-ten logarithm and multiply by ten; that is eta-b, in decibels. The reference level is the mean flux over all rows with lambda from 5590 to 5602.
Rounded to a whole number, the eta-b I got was -11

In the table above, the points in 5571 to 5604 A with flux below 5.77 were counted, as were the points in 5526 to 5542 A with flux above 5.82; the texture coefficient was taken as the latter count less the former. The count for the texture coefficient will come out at -11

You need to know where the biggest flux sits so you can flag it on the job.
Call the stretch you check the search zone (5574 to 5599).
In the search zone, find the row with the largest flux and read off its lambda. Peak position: 5592.5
